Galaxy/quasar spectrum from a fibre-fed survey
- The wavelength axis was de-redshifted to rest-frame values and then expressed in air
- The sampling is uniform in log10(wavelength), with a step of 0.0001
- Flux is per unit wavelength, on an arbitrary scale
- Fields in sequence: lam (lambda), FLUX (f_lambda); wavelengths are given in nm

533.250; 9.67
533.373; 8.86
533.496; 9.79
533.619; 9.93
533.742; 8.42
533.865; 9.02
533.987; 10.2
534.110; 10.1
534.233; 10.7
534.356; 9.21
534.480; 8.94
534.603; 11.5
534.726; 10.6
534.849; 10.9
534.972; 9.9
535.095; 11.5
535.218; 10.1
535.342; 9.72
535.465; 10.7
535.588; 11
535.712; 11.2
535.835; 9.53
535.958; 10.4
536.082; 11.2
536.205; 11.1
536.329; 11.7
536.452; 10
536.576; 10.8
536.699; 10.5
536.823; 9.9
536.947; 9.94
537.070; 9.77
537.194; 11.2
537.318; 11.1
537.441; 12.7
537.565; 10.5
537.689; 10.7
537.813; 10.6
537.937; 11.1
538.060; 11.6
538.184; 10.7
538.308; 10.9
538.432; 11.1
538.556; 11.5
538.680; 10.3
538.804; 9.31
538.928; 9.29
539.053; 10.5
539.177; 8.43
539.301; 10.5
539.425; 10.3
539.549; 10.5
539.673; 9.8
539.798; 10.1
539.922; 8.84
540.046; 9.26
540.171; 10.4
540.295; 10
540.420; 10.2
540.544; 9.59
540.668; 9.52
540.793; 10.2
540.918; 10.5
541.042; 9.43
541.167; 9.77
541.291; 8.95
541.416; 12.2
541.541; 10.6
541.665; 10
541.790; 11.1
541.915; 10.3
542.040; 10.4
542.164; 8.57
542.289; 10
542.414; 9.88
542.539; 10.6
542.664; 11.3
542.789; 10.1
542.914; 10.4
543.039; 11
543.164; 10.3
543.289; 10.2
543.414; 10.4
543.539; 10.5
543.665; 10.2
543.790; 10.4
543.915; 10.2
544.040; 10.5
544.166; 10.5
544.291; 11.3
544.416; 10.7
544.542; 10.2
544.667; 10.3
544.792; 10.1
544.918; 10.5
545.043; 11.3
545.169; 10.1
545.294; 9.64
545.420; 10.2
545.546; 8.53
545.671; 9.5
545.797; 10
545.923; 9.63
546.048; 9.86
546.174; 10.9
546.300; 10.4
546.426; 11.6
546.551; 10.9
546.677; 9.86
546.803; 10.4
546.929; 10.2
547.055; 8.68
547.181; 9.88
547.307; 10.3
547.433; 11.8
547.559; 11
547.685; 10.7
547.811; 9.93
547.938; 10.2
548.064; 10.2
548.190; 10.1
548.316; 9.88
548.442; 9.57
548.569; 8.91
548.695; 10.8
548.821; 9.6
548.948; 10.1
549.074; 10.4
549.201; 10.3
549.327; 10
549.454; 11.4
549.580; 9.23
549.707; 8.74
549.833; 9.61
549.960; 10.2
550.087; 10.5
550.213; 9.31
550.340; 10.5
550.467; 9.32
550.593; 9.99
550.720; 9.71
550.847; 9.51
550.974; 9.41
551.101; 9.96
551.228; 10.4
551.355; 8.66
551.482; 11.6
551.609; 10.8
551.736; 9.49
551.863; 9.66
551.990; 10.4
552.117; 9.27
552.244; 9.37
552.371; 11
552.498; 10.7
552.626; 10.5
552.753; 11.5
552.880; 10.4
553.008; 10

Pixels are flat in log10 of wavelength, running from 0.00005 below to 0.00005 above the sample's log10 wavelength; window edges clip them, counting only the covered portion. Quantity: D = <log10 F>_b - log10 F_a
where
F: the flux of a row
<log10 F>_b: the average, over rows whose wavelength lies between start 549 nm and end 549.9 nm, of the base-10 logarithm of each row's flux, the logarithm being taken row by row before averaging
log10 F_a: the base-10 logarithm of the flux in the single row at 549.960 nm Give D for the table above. -0.012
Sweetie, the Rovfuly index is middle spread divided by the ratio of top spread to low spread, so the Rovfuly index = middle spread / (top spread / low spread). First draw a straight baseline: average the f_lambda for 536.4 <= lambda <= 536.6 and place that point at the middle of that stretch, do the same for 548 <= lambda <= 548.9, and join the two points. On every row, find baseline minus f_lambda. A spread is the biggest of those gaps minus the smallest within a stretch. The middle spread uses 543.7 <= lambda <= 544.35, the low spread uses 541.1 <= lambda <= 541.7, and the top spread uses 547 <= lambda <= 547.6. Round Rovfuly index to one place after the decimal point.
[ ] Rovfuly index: 1.2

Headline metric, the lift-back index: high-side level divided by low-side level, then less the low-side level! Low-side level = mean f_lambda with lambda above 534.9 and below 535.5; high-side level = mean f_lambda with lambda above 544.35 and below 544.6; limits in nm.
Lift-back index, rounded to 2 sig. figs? -9.4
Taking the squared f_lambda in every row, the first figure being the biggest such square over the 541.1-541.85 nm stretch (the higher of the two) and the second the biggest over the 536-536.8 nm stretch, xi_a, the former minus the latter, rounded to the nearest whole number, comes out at 12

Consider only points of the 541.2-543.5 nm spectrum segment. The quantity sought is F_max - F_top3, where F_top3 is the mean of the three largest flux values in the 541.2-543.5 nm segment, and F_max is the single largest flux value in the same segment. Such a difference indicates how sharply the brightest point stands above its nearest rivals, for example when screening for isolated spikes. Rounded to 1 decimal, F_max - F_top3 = 0.7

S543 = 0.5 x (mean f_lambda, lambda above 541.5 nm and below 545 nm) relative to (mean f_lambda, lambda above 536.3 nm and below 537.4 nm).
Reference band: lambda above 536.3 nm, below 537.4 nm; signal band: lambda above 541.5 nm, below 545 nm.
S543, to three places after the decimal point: 0.492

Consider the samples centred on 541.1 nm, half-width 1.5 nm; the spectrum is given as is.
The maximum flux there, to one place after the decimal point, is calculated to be 12.2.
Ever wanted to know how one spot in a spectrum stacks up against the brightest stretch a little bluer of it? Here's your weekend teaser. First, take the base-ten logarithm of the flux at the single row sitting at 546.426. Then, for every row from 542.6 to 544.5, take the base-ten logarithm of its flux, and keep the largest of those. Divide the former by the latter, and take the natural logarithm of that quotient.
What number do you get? 0.011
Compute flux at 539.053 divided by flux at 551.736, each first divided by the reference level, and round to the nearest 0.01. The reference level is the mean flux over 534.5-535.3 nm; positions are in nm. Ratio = 1.11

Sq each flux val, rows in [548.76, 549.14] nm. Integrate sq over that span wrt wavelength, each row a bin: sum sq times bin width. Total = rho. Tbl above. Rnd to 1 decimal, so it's 38.2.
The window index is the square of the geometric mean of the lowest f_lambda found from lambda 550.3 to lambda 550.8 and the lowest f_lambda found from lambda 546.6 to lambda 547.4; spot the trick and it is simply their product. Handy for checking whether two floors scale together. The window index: 81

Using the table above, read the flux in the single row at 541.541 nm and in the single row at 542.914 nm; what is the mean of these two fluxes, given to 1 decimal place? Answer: 10.5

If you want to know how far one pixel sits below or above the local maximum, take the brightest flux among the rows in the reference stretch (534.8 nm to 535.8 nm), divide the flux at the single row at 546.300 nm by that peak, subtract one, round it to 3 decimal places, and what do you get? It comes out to -0.096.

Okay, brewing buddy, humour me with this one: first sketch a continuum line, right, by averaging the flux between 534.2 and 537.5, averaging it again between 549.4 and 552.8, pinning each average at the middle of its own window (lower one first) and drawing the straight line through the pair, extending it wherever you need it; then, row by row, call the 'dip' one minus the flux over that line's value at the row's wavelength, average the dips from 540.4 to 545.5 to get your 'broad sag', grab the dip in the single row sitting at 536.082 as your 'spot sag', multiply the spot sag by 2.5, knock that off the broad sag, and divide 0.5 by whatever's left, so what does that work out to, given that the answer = 3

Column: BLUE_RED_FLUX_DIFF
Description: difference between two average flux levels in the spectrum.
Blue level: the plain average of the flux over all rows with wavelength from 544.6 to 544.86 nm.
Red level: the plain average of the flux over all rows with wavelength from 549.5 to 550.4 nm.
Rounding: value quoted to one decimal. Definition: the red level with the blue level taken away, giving -0.5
